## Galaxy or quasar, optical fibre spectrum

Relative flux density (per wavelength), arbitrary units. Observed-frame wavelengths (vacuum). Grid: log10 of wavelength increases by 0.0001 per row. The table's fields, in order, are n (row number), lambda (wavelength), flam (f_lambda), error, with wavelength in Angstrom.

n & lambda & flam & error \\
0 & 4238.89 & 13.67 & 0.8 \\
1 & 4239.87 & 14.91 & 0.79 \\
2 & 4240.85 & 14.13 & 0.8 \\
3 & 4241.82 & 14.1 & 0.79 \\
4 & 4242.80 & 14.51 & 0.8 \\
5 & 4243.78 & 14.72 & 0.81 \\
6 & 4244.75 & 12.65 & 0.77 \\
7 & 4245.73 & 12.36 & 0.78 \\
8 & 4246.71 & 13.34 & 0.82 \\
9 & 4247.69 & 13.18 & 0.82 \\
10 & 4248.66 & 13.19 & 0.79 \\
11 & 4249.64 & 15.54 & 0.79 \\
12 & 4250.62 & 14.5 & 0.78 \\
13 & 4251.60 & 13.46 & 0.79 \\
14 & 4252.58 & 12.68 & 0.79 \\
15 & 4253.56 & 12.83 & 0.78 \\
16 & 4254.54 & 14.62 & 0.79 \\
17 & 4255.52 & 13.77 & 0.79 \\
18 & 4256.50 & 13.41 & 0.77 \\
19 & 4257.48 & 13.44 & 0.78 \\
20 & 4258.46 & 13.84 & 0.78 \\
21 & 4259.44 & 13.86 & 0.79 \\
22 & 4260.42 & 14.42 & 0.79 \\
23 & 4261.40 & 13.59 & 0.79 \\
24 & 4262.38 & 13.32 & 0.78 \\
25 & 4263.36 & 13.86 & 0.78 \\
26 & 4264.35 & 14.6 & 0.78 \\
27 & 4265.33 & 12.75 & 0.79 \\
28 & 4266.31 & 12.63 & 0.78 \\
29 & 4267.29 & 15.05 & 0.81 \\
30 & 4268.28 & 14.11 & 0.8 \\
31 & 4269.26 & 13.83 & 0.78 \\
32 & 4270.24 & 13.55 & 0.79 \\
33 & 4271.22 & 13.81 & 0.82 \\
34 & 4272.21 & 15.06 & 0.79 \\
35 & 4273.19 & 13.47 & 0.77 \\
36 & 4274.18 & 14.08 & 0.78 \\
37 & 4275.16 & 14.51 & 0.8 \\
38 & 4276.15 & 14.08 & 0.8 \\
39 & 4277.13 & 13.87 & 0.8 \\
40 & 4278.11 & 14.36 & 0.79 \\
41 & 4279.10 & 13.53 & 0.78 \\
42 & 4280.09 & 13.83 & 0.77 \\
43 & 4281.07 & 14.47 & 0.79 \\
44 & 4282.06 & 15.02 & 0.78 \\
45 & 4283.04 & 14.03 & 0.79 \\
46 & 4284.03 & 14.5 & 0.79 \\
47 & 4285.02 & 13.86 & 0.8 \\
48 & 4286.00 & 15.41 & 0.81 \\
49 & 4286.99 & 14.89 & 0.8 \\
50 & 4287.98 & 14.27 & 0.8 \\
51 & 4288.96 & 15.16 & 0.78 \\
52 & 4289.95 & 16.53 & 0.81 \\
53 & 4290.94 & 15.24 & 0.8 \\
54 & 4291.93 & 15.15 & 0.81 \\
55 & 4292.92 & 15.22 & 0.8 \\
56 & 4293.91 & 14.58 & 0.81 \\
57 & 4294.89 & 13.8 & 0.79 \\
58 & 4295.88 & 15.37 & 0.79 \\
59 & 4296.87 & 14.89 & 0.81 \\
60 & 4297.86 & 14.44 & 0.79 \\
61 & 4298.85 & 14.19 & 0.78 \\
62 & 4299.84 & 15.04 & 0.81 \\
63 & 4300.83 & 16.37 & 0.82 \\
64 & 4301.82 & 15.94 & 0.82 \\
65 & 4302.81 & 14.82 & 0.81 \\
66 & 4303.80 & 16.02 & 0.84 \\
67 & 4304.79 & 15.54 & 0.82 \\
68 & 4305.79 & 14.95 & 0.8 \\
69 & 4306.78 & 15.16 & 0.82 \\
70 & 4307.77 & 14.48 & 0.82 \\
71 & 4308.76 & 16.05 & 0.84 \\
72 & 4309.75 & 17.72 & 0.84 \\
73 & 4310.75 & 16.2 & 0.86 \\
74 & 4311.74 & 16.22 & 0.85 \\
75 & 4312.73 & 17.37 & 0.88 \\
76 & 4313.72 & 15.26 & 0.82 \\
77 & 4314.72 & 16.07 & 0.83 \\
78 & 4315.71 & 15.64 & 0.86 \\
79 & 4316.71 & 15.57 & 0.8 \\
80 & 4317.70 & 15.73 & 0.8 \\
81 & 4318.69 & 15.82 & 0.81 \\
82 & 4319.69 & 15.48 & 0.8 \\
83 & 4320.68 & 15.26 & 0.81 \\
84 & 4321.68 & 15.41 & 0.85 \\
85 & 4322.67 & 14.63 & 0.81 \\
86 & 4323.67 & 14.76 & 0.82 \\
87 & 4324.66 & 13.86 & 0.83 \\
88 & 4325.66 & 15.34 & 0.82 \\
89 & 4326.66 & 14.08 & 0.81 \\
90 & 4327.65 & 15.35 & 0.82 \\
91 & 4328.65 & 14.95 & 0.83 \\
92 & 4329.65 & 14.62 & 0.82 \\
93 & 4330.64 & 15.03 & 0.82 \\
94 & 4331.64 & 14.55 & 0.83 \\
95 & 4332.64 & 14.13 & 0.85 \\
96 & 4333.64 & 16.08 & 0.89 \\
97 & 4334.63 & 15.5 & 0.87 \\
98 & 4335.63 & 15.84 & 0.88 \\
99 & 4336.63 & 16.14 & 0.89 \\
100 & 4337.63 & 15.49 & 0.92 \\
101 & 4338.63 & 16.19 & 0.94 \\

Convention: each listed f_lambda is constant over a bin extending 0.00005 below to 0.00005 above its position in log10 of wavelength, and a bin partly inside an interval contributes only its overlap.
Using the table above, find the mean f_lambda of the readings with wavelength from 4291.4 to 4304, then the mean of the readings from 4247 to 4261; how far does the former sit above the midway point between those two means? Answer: 0.6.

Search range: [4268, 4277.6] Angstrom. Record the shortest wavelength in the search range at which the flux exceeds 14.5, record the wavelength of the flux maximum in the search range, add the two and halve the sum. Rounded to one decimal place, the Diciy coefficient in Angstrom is 4272.2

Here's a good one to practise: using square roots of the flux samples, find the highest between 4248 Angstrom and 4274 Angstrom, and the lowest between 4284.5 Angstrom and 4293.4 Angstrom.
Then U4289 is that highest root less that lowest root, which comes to 0.22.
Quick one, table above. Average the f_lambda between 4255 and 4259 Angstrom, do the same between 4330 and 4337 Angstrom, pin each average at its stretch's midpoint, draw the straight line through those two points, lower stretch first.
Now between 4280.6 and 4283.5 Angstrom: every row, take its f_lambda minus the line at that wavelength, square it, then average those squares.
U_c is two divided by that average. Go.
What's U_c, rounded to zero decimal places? 7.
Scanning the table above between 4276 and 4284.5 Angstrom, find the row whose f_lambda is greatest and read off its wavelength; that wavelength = 4282.06 Angstrom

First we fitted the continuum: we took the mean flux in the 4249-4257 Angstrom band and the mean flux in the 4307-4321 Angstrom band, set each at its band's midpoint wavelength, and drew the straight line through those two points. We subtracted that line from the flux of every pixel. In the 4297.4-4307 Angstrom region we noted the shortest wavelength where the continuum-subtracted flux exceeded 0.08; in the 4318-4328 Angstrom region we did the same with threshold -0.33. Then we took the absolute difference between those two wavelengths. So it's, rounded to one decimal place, 17.9 Angstrom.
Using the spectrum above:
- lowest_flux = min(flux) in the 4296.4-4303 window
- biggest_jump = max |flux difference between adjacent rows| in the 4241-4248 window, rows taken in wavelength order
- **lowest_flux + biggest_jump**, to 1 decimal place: 16.3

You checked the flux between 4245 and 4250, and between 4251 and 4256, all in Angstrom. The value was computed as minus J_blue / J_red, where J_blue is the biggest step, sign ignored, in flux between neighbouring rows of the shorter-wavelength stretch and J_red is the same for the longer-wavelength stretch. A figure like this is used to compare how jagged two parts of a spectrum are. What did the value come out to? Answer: -1.31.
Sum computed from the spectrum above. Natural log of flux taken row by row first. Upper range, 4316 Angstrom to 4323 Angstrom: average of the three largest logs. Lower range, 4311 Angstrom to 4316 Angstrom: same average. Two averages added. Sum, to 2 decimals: 5.56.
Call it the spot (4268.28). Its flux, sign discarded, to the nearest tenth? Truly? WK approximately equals 14.1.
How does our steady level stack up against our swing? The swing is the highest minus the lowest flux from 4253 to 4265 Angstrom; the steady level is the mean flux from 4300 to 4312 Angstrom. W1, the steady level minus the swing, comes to 14.0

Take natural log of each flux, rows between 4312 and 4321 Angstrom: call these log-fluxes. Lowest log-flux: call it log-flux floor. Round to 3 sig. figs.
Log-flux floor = 2.73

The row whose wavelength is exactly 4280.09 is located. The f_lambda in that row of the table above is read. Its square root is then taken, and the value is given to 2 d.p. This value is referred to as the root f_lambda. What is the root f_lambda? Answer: 3.72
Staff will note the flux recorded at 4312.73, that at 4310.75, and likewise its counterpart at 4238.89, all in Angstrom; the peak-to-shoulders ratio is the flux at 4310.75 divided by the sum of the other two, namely 0.522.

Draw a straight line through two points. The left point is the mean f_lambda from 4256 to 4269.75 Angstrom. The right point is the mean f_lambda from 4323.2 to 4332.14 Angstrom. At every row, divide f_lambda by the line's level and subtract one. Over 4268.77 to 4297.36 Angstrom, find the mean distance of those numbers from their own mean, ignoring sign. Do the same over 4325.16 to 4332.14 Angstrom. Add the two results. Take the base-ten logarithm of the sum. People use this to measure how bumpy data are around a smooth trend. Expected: -1.20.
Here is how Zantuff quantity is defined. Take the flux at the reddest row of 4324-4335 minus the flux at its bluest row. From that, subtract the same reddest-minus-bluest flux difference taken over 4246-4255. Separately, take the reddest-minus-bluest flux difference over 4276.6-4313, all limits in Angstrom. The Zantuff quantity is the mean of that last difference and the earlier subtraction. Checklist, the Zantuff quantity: 1.9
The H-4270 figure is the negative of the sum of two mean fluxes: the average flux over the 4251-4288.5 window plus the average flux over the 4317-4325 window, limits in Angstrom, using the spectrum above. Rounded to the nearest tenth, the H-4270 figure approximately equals -29.1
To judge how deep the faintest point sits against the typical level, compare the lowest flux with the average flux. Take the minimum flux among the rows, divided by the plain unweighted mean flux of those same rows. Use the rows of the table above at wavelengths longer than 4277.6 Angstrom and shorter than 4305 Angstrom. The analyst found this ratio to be 0.910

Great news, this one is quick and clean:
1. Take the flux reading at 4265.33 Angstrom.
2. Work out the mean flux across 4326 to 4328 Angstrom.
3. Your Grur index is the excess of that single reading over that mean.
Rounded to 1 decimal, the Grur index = -2.0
